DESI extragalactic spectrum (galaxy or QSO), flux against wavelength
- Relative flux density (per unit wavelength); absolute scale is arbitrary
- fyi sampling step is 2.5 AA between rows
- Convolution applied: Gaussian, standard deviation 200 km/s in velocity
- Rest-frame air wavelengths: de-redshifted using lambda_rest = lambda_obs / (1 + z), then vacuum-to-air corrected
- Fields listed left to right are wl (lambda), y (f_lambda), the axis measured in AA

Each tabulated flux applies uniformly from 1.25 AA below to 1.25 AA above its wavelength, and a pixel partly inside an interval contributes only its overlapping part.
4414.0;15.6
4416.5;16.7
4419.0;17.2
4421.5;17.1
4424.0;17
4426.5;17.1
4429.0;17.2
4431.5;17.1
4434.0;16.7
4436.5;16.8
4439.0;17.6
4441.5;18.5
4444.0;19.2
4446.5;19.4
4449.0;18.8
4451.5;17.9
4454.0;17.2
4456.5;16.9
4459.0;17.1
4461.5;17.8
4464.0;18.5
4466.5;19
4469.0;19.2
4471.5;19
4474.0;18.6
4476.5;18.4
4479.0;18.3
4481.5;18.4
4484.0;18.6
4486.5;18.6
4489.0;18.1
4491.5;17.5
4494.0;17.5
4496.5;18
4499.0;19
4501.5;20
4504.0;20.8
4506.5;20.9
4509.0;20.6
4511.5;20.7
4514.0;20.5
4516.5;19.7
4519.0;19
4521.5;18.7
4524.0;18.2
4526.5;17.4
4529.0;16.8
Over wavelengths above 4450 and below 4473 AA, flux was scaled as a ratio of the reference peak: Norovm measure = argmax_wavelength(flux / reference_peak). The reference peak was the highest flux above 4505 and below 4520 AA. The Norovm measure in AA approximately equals 4469.0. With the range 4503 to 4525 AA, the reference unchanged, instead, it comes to 4506.5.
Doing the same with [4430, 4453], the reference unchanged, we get 4446.5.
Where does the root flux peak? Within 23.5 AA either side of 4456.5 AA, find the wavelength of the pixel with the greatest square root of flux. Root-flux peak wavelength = 4446.5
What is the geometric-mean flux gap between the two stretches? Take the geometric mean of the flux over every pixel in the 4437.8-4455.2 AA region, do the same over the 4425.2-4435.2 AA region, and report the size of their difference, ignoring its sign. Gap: 1.3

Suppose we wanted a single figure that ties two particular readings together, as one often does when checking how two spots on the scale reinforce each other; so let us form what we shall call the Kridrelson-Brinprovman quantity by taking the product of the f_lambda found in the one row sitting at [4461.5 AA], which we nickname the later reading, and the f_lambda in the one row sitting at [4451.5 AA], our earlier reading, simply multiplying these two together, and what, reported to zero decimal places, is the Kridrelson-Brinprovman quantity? 319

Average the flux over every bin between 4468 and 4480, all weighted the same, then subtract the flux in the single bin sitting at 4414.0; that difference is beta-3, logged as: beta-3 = 3.1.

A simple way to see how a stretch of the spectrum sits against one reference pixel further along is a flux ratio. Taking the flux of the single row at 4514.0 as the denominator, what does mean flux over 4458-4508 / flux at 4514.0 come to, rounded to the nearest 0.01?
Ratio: 0.91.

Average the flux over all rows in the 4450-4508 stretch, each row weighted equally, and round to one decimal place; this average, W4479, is 18.5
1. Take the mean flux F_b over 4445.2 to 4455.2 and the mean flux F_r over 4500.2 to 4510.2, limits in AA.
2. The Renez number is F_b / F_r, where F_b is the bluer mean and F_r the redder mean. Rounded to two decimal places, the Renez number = 0.89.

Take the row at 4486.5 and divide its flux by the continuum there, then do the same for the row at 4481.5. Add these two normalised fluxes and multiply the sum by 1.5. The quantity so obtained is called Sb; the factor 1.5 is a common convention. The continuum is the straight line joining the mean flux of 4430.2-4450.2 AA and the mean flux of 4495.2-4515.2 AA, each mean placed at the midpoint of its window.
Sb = 2.86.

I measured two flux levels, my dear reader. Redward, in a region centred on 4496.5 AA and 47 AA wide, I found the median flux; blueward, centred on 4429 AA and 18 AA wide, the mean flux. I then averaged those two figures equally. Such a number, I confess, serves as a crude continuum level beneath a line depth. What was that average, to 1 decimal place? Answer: 17.8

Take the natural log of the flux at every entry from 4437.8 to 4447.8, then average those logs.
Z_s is 2.93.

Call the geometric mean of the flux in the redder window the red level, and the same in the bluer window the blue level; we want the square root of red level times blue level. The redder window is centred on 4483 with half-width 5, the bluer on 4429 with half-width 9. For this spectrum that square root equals 17.7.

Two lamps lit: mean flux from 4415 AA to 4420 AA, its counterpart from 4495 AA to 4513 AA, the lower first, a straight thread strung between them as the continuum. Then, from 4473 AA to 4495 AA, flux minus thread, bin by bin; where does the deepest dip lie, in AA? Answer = 4494.0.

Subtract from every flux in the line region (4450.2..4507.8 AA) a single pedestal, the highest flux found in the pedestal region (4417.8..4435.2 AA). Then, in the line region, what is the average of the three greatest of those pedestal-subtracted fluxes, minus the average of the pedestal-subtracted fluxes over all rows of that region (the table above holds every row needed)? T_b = 2.1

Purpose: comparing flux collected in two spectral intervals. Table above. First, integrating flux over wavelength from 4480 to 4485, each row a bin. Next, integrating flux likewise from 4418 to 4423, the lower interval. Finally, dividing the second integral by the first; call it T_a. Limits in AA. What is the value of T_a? 0.927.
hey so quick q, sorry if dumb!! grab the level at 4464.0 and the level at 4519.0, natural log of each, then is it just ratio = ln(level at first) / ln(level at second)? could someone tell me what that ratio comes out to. 0.99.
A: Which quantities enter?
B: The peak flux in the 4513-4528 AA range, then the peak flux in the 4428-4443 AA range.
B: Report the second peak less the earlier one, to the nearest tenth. -2.0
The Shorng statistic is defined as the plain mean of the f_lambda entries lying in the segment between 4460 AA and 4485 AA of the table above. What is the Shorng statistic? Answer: 18.6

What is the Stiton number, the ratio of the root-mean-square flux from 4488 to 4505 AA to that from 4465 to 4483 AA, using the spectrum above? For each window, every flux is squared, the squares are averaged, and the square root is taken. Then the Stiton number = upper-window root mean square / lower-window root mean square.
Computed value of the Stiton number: 1.00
